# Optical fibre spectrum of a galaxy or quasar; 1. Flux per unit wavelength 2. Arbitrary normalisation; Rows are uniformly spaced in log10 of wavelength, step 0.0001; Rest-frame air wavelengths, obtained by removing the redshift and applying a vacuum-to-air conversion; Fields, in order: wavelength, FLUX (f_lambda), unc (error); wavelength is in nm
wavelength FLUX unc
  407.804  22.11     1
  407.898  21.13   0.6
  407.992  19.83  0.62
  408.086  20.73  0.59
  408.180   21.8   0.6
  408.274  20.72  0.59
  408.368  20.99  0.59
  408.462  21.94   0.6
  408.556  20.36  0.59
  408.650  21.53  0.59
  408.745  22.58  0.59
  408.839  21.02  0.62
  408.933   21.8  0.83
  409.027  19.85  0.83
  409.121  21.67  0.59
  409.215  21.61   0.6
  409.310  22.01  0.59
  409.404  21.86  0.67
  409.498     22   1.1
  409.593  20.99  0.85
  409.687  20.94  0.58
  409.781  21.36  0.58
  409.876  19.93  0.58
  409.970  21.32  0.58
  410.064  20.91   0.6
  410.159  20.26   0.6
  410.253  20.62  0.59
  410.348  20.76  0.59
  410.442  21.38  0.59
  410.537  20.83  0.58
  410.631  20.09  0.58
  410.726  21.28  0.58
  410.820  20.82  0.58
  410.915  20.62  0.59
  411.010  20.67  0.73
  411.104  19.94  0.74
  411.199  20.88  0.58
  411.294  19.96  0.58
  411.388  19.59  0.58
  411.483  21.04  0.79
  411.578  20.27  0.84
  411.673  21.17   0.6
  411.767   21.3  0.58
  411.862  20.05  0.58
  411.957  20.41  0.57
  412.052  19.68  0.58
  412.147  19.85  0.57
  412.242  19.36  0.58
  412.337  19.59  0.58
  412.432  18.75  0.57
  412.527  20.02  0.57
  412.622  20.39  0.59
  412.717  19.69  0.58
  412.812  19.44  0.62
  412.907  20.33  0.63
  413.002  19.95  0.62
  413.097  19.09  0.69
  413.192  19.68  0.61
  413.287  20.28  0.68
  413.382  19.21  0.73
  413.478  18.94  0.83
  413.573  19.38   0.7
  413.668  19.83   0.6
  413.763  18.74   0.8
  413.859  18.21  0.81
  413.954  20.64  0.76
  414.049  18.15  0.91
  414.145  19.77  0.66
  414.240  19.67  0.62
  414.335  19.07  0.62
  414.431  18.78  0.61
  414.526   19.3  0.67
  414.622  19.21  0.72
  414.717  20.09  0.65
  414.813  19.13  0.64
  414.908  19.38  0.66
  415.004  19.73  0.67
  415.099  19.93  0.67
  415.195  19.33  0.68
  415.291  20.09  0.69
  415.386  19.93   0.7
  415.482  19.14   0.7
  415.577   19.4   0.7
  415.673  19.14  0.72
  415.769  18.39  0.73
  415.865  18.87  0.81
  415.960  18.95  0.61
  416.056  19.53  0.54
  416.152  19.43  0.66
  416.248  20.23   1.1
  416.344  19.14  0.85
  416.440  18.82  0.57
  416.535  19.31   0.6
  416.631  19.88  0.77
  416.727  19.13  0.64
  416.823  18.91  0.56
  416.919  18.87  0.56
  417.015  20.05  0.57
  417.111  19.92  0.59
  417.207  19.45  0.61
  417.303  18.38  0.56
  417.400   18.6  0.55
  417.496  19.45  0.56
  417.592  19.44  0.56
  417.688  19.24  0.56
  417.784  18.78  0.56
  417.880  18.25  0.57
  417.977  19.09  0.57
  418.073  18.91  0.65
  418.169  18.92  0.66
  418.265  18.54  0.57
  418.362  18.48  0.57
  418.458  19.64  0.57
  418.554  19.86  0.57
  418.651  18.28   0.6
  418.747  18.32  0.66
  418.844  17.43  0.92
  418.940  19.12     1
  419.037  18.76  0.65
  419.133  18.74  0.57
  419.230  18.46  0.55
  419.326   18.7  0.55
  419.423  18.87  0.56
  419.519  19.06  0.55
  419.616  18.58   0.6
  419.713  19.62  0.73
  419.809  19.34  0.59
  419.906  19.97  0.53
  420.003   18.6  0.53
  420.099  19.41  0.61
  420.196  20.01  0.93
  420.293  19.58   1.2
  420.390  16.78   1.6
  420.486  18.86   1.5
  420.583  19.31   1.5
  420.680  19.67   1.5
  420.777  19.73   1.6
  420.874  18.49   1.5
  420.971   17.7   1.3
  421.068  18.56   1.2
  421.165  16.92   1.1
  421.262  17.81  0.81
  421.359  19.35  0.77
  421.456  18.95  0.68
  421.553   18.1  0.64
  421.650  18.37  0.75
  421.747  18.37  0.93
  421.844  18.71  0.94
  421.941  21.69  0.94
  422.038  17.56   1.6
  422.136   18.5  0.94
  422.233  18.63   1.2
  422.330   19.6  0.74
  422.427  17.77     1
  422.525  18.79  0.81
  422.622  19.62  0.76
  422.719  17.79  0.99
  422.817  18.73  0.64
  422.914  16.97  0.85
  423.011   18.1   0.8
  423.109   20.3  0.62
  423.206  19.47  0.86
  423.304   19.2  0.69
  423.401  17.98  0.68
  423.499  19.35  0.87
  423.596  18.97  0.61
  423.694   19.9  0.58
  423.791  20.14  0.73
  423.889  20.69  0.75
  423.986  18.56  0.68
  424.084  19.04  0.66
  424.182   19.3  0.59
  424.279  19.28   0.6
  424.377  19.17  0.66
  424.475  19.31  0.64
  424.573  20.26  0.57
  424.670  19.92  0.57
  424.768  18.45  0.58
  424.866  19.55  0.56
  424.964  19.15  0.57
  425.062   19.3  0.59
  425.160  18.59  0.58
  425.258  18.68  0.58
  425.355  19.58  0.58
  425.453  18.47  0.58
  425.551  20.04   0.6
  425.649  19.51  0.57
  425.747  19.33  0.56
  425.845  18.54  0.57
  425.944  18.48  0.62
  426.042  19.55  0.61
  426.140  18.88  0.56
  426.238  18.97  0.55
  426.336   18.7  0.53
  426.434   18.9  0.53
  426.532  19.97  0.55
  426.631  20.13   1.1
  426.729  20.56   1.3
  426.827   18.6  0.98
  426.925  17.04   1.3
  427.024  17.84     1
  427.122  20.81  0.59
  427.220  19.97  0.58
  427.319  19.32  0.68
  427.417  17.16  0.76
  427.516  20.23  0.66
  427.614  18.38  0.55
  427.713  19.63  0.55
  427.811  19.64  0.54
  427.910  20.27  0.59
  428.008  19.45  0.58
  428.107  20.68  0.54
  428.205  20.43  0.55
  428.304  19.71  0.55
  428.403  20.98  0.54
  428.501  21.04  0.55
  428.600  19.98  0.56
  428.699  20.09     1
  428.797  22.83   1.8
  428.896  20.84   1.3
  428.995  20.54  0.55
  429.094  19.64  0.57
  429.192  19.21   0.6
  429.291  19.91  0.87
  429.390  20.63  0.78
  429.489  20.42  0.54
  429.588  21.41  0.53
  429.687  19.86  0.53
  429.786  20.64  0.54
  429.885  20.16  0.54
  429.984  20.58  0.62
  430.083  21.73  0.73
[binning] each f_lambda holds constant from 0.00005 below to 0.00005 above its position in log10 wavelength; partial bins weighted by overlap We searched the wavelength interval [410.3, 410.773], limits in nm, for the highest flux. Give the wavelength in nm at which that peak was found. 410.442 nm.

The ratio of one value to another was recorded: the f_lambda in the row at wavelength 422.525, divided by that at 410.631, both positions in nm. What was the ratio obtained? 0.94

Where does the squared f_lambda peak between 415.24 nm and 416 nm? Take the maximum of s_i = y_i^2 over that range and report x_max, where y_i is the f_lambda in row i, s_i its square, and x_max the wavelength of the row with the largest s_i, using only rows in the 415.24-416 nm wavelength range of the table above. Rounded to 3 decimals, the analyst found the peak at 415.291 nm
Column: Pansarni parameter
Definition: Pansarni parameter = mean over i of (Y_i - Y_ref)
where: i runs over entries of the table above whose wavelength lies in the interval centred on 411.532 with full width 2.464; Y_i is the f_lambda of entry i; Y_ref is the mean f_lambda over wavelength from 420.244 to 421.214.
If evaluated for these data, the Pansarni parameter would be 1.8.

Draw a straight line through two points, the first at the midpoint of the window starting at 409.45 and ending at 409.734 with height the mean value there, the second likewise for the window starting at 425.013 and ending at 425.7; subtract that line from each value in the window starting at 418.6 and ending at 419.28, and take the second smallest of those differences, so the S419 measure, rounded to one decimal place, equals -1.8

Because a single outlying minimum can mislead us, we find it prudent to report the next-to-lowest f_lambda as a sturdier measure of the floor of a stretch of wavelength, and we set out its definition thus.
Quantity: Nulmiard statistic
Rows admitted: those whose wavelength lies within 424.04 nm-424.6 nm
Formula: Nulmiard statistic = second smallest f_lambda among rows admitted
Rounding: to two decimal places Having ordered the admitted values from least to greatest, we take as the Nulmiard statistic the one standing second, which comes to 19.17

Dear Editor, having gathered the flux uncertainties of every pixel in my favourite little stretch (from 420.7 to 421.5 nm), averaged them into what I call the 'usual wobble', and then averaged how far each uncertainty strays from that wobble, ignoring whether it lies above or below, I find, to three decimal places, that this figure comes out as 0.280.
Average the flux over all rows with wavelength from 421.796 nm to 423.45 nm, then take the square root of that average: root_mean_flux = 4.33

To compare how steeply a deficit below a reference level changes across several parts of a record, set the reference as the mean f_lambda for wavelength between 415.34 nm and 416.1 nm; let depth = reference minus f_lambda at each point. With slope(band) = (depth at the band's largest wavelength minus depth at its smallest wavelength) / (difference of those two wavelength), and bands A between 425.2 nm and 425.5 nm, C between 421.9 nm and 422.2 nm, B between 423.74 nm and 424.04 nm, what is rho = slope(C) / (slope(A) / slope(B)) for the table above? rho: 123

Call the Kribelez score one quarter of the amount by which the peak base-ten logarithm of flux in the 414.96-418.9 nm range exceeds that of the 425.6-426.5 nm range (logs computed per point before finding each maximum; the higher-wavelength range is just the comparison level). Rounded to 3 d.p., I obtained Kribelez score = 0.004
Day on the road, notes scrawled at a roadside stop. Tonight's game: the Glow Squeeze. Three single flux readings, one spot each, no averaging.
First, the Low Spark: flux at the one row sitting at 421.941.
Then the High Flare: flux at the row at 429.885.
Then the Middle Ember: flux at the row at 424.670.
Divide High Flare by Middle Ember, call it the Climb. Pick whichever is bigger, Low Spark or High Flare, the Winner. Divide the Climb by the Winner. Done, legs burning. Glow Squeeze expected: 0.047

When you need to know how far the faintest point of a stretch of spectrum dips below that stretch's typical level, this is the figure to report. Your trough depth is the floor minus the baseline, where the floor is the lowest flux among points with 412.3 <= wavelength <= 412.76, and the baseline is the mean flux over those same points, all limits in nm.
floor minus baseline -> -0.94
